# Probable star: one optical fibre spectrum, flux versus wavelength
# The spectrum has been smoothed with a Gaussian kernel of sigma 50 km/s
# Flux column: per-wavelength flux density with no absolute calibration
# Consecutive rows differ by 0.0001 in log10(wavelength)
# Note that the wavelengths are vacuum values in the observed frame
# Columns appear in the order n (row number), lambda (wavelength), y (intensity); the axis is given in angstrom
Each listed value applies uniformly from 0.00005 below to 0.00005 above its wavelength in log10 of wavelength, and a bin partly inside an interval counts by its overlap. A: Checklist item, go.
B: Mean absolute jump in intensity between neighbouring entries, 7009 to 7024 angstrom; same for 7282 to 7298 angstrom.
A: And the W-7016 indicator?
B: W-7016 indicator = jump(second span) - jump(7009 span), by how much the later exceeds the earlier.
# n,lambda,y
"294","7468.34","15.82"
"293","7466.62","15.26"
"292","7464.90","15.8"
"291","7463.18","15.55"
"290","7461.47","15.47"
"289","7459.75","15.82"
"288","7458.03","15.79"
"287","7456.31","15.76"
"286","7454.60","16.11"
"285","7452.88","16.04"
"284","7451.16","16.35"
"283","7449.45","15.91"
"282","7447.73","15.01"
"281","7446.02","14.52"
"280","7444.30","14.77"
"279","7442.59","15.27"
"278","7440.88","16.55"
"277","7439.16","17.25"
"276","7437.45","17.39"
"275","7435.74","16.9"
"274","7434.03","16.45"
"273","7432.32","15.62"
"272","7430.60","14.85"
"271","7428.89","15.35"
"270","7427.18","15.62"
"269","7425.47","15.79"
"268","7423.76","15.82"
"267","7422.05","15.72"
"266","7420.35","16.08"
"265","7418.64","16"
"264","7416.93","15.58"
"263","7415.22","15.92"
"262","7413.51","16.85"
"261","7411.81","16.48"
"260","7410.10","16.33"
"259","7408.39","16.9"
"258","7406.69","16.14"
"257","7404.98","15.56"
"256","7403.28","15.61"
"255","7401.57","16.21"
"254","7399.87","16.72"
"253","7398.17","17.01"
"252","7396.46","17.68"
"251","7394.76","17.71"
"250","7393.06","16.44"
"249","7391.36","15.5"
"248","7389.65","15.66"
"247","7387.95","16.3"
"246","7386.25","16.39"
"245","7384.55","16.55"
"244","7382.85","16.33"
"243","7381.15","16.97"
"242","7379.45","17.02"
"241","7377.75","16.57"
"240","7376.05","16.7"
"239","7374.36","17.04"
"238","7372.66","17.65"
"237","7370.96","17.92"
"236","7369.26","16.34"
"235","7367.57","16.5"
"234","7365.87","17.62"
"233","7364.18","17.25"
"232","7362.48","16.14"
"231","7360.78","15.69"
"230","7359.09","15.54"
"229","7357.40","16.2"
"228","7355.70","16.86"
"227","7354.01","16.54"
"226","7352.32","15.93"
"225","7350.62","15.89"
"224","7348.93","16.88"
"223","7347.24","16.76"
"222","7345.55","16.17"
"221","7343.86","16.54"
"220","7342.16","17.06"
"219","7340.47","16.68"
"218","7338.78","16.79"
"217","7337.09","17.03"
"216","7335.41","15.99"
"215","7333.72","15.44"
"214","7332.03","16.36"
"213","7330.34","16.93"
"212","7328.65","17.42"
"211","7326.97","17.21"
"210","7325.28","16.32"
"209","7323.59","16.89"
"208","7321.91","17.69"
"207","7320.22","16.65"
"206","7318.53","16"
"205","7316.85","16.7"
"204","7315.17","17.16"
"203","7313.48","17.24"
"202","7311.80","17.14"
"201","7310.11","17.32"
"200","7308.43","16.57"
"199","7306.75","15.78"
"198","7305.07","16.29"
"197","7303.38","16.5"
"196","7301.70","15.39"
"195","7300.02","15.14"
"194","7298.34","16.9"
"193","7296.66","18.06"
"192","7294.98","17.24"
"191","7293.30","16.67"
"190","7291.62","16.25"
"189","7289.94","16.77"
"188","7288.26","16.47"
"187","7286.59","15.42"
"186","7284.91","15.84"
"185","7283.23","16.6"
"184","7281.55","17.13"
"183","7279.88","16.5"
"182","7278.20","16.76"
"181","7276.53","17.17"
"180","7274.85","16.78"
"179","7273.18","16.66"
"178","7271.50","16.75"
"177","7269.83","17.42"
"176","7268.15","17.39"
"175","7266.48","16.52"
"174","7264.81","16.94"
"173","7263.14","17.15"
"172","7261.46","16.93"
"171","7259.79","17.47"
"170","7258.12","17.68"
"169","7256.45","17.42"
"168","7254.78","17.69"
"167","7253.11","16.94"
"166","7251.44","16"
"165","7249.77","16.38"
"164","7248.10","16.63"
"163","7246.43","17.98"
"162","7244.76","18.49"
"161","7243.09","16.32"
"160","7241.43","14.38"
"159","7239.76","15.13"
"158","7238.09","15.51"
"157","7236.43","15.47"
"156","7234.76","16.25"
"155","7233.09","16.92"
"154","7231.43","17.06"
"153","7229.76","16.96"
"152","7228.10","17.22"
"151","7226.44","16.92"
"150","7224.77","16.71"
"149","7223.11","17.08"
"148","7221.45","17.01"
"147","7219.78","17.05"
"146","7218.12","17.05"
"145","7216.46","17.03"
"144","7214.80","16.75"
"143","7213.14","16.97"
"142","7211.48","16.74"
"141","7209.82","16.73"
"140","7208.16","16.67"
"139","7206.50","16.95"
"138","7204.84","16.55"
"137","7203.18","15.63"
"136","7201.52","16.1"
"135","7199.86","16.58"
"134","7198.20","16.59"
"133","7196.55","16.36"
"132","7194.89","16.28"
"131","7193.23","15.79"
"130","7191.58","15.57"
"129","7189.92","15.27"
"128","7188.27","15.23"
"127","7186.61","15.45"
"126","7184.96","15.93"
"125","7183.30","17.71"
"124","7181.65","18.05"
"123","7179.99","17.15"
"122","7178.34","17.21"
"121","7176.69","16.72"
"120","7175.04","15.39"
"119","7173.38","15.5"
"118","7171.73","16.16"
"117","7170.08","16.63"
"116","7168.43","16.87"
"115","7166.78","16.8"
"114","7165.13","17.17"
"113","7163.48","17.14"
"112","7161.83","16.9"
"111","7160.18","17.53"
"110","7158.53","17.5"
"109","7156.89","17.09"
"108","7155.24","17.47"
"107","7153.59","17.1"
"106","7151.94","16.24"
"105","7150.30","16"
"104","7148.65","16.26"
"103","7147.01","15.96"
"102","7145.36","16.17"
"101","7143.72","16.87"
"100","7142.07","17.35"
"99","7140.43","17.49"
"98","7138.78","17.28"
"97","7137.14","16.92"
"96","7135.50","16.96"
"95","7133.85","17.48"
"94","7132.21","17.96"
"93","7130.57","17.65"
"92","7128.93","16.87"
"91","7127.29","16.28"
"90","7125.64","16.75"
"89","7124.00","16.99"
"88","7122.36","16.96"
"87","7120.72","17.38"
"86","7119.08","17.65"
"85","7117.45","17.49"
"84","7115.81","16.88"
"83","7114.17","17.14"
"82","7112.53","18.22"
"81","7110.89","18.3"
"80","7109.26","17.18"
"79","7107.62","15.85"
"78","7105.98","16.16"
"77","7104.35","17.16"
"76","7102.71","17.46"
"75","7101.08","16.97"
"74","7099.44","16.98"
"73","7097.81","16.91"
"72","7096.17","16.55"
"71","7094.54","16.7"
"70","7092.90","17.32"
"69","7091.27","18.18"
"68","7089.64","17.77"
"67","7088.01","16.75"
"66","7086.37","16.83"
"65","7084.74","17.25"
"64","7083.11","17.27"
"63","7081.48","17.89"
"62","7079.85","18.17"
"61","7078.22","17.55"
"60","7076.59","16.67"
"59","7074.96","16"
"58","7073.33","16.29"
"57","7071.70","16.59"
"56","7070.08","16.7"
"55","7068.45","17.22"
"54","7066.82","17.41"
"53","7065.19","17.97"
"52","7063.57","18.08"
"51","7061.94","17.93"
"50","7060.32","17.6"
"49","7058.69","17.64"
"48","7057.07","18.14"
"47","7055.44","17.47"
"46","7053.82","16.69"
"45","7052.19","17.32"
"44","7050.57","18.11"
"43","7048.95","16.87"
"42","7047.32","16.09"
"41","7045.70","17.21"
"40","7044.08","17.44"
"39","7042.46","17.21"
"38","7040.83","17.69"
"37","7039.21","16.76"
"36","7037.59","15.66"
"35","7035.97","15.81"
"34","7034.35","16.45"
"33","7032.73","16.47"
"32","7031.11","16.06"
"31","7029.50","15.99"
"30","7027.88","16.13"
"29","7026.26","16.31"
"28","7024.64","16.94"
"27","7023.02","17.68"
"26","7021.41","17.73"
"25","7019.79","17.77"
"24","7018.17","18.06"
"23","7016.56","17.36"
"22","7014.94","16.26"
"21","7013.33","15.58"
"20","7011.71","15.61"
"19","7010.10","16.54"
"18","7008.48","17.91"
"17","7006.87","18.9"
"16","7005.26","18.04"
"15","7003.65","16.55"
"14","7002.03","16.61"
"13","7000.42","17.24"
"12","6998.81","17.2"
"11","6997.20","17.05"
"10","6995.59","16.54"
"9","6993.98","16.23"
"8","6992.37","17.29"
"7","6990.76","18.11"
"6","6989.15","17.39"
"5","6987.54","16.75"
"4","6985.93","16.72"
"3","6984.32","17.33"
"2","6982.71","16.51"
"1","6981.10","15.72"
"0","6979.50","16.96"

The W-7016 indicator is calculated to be 0.13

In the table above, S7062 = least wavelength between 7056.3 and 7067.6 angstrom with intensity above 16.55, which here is 7057.07 angstrom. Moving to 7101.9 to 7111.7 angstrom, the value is 7102.71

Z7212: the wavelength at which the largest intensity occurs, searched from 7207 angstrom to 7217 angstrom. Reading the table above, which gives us 7216.46 angstrom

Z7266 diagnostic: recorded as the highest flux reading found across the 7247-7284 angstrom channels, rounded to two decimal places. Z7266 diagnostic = 17.69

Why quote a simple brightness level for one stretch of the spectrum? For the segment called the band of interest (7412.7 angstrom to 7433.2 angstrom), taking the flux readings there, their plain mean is 15.8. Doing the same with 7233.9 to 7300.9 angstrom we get 16.7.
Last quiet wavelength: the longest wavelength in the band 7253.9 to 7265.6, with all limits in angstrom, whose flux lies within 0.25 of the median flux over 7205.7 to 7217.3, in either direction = 7264.81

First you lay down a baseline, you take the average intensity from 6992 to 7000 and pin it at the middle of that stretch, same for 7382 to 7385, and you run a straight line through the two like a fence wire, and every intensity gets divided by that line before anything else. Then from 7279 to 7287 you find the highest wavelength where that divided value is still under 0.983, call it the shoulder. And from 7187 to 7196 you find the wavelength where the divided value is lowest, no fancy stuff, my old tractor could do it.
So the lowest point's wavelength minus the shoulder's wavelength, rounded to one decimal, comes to -98.3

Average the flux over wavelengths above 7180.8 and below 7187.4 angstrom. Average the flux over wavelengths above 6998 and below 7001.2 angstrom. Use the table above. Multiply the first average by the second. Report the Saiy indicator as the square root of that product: 17.0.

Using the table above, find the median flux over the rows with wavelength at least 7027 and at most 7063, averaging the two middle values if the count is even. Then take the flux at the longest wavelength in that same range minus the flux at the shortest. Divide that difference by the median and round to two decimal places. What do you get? 0.11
